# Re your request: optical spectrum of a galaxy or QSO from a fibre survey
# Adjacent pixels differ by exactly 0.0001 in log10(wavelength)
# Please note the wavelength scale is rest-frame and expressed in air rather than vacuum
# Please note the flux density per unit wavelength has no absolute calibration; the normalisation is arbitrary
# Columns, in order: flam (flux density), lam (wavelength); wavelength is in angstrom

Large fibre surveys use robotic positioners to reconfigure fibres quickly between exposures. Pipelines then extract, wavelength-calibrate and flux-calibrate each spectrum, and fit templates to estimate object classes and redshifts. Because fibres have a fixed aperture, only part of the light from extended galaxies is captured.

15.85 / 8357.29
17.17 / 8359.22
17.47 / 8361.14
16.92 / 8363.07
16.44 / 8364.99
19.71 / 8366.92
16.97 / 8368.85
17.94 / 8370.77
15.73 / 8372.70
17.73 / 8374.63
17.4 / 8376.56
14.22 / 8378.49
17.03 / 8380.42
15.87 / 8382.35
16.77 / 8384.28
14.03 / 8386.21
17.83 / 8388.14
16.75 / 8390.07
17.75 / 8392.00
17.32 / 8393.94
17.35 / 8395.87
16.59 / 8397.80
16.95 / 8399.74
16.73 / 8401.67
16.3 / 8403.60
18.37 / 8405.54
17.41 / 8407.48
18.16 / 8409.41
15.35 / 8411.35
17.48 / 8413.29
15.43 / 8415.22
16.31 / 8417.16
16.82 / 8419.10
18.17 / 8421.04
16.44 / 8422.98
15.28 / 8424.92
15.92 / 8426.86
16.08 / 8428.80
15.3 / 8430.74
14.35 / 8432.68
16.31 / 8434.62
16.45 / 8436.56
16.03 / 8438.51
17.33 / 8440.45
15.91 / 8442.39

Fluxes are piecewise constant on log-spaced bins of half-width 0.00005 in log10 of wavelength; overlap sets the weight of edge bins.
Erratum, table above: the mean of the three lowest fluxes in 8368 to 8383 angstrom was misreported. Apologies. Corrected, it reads 15.3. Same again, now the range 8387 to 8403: 16.7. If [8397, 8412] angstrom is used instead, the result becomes 16.1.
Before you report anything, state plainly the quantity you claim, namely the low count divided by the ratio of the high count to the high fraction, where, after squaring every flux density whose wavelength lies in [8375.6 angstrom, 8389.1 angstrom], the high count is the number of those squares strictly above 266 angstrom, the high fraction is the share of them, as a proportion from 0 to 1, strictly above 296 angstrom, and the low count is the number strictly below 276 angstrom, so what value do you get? 0.214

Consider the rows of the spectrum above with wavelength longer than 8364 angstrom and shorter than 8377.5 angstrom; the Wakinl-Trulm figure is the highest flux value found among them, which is 19.71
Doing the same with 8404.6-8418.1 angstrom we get 18.37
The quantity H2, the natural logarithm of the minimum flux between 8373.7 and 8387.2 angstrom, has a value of 2.64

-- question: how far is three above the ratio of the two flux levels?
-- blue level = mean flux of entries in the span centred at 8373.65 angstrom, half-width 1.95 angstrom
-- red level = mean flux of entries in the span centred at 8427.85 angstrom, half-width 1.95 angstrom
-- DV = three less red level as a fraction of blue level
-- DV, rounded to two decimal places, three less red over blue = 2.04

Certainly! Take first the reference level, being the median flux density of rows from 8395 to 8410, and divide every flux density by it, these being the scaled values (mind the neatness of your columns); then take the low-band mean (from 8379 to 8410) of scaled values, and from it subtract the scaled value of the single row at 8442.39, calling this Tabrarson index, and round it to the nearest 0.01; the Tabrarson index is 0.06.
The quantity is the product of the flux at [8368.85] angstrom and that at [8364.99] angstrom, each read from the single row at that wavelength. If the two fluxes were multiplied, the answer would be 279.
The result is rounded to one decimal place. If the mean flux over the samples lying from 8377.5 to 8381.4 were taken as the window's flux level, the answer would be 15.6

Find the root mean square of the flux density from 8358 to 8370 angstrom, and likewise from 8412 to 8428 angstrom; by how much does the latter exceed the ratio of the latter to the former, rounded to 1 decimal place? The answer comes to 15.6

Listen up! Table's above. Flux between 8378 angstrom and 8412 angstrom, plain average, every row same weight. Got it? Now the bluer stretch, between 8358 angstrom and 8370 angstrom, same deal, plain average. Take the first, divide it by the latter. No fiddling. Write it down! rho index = 0.96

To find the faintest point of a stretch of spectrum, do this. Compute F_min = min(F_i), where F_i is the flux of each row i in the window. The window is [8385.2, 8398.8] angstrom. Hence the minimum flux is 14.03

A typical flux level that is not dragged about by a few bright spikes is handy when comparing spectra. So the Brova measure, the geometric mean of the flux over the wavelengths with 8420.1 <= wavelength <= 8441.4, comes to 16.1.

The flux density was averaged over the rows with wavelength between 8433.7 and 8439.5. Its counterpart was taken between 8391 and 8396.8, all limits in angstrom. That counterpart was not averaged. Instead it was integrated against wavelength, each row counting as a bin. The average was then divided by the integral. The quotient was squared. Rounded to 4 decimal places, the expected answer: 0.0258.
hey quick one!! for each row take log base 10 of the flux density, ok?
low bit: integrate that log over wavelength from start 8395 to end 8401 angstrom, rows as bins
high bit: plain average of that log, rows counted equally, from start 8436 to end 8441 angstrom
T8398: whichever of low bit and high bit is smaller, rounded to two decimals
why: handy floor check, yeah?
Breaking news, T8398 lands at 1.22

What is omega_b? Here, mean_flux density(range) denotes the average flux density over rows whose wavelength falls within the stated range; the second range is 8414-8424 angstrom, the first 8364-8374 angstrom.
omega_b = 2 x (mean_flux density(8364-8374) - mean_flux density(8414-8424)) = 1.4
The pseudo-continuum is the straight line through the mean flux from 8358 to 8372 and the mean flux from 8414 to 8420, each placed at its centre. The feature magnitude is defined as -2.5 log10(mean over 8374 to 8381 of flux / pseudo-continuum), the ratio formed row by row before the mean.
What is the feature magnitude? 0.04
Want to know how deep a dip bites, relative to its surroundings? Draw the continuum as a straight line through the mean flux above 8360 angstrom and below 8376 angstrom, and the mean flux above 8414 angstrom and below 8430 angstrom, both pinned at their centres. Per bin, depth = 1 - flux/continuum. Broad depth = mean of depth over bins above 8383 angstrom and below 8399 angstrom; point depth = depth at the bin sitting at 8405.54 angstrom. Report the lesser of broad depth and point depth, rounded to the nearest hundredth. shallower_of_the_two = -0.10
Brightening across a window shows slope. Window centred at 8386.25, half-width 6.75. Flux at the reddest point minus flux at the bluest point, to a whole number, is 1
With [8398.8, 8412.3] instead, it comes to -2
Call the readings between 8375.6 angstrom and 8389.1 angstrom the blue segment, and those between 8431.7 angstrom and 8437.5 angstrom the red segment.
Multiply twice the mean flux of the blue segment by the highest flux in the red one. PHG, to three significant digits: 532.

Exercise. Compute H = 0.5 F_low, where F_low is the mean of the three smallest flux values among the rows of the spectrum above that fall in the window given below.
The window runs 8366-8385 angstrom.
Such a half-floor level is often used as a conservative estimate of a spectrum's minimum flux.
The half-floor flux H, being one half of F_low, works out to 7.64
